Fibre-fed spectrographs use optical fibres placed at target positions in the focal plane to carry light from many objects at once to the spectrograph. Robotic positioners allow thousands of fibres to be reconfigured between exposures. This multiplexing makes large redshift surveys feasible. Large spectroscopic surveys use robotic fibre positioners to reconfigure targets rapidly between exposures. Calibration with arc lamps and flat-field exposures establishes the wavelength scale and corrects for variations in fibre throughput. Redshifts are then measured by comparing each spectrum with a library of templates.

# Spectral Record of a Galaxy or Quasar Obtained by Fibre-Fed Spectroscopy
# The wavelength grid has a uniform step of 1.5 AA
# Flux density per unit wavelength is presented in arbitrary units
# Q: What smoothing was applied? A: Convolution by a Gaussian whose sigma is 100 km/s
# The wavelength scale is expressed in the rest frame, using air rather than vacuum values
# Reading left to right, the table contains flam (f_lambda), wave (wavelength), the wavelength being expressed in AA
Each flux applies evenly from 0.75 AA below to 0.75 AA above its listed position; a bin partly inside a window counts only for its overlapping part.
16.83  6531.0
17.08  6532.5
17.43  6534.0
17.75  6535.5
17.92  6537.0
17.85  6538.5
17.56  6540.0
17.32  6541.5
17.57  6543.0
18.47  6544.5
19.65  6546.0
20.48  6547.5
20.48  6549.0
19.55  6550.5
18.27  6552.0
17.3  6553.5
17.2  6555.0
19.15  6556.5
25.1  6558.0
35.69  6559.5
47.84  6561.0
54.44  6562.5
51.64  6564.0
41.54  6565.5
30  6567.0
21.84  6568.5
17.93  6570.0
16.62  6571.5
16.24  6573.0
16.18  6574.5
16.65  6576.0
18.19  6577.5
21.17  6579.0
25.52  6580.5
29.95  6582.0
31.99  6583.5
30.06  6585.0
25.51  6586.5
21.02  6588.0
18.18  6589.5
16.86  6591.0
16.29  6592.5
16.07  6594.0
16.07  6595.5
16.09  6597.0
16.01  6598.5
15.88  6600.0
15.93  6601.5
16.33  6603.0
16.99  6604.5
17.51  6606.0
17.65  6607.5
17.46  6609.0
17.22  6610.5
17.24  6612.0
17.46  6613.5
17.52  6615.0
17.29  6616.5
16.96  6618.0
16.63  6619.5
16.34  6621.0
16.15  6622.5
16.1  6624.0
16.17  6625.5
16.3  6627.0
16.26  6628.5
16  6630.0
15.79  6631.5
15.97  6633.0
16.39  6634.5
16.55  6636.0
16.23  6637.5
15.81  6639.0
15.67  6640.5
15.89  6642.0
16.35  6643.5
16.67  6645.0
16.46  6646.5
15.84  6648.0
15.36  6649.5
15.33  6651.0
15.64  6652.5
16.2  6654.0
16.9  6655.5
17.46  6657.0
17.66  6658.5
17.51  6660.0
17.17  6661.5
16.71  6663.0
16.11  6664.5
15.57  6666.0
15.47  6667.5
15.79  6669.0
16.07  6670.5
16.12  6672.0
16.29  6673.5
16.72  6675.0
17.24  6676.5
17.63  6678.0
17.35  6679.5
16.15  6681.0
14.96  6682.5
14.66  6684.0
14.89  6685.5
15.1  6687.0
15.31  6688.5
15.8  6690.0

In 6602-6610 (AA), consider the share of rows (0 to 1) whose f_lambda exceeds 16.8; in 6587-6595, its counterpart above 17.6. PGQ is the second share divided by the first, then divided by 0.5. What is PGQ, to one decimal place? 1.0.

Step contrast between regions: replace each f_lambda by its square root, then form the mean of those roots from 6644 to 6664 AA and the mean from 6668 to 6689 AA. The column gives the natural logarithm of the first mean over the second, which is 0.02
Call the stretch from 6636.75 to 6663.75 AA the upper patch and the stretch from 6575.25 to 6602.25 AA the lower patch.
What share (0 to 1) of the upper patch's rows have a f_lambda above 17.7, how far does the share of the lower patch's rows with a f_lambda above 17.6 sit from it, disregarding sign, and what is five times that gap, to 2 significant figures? 2.5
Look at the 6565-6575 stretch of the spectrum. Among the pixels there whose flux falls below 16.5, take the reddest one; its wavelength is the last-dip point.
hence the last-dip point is 6574.5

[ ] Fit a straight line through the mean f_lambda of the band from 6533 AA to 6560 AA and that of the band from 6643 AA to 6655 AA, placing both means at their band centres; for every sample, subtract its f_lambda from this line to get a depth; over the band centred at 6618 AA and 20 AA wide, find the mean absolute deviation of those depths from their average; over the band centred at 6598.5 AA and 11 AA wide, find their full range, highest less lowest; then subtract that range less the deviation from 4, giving 4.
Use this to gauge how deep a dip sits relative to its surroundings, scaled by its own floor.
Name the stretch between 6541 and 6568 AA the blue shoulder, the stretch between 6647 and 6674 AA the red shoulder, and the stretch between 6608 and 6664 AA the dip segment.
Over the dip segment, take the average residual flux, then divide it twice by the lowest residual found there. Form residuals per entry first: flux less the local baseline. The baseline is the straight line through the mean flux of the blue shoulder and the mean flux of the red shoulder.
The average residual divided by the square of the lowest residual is -0.13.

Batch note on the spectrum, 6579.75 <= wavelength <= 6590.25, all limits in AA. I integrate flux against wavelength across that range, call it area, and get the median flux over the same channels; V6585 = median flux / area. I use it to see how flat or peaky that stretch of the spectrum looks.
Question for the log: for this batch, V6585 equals 0.093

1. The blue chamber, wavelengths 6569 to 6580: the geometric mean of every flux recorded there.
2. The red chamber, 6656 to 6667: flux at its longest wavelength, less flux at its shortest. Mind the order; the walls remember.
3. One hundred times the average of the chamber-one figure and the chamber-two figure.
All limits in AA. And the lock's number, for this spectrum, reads 780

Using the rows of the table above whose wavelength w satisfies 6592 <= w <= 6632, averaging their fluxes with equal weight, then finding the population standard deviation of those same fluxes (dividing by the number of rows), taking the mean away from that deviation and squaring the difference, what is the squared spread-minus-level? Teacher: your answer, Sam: 255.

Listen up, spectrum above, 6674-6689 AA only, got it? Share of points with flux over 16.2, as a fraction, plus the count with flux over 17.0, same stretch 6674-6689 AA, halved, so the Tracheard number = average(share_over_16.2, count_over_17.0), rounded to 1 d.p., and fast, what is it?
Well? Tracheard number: 1.7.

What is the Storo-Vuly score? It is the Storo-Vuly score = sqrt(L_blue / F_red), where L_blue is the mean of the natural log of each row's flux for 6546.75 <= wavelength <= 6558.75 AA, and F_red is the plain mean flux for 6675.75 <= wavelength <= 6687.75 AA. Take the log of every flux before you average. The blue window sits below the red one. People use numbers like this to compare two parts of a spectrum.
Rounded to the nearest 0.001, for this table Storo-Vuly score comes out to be 0.431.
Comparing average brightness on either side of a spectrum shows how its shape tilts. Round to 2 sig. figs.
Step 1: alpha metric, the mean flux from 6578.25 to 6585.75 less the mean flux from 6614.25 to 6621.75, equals 11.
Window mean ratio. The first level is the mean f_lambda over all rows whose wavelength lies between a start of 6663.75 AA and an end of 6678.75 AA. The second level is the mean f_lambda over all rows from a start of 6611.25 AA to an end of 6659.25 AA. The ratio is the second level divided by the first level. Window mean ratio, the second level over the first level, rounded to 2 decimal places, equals 1.01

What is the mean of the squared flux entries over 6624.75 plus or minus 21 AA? 276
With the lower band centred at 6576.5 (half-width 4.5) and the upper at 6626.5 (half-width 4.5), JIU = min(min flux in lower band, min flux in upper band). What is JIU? 16.0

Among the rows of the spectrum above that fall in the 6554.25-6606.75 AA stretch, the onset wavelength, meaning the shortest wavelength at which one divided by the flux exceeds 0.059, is 6571.5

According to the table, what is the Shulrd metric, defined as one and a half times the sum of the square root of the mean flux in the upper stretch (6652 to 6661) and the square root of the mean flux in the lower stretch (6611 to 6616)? 12.4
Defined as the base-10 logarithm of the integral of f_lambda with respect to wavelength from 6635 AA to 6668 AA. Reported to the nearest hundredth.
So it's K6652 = 2.73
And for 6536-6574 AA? 2.97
